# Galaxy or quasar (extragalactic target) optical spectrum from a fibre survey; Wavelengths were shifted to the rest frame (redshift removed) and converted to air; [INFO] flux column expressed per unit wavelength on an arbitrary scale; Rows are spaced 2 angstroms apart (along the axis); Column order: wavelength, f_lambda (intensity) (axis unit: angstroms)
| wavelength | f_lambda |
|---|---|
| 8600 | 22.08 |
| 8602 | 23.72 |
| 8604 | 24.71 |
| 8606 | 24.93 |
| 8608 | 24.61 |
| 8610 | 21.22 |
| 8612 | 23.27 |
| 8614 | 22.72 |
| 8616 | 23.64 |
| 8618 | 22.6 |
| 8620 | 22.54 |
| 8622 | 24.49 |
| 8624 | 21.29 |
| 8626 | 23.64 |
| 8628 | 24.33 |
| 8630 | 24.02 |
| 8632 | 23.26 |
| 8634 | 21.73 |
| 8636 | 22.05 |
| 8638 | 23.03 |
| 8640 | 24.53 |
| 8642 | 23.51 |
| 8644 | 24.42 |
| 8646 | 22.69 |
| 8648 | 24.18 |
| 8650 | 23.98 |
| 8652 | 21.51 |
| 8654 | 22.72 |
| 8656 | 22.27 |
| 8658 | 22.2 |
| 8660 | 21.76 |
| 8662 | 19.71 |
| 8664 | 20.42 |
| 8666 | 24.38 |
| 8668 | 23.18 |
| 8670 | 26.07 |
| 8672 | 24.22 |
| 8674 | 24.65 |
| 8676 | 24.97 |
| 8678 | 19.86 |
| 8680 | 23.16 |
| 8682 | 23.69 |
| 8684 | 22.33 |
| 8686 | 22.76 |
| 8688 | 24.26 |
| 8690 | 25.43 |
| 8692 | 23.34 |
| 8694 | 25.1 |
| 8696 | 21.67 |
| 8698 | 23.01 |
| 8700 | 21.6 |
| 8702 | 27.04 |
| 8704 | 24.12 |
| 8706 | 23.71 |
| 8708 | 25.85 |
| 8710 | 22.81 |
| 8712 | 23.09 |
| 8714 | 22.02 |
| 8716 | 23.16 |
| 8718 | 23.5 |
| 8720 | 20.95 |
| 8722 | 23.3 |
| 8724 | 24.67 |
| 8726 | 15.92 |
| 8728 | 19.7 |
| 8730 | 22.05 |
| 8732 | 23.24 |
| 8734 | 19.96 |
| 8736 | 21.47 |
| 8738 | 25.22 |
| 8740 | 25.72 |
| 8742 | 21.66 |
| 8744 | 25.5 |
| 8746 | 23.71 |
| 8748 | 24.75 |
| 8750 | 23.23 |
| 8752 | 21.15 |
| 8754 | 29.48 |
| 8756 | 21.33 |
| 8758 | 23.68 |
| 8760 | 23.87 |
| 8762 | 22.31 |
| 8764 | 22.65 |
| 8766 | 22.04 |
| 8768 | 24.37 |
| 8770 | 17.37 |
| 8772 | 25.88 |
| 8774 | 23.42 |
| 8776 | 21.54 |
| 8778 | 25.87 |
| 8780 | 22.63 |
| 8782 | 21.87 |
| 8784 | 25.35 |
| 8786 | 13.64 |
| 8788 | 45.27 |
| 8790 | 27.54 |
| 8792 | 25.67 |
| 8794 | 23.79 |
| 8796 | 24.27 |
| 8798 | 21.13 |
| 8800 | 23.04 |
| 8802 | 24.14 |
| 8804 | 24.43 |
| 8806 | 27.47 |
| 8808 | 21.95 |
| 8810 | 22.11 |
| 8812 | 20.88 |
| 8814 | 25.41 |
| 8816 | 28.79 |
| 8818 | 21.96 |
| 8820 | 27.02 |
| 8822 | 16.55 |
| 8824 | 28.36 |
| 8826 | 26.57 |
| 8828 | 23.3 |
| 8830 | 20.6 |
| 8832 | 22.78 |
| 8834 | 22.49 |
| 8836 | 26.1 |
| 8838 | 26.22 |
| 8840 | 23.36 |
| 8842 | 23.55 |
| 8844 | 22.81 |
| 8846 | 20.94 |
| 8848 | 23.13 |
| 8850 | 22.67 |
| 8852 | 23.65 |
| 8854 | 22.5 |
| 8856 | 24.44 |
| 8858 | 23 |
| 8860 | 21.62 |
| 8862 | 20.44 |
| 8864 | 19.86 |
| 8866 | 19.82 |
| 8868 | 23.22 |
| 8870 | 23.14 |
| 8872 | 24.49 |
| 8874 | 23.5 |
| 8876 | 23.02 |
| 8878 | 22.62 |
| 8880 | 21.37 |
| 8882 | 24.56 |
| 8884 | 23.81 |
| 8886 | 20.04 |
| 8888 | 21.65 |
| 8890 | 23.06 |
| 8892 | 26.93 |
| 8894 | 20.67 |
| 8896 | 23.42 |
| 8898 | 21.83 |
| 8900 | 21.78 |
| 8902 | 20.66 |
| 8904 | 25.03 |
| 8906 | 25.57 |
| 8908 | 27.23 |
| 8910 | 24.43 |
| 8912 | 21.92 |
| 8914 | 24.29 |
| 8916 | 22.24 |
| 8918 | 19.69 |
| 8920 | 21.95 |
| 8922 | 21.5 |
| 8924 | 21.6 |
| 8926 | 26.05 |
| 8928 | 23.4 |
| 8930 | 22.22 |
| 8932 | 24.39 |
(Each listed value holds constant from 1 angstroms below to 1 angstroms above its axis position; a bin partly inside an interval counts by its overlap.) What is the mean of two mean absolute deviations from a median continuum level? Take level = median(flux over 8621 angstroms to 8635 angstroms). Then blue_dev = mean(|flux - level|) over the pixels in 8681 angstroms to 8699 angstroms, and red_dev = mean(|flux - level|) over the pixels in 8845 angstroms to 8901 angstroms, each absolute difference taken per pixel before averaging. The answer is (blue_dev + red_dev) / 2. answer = 1.27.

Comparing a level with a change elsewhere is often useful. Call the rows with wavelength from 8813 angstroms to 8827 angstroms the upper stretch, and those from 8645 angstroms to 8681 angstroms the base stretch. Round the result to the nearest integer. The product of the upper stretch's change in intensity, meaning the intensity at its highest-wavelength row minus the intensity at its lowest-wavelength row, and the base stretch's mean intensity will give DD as 27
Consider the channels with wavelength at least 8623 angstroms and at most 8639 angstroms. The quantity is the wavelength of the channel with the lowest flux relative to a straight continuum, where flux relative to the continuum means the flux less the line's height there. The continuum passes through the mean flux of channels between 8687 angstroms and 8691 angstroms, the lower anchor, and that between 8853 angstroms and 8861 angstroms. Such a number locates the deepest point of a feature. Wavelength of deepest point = 8624 angstroms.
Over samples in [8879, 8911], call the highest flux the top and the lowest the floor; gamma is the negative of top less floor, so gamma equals -7.2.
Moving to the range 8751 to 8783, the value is -12.1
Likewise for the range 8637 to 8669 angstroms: -4.8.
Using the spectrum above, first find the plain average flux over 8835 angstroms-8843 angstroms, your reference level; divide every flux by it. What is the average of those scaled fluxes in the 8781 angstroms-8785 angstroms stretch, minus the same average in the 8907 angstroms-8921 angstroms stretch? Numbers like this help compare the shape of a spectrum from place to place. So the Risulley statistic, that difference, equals 0.020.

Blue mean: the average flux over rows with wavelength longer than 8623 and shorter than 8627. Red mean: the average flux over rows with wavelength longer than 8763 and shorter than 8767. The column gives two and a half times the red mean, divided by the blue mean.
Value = 2.49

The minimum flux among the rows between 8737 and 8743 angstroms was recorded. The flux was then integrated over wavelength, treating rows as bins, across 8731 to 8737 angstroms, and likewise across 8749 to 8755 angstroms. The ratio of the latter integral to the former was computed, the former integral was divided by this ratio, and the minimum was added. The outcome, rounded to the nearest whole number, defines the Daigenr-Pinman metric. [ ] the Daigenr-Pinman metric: 135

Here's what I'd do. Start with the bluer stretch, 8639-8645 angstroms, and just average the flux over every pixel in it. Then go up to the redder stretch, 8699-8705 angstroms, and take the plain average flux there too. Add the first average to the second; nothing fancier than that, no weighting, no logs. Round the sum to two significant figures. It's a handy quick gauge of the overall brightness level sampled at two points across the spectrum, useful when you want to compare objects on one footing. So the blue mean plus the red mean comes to 48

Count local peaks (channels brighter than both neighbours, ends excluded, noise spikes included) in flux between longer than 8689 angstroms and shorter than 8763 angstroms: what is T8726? 13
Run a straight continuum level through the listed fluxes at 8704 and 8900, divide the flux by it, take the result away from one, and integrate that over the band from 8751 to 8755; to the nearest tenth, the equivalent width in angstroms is -0.3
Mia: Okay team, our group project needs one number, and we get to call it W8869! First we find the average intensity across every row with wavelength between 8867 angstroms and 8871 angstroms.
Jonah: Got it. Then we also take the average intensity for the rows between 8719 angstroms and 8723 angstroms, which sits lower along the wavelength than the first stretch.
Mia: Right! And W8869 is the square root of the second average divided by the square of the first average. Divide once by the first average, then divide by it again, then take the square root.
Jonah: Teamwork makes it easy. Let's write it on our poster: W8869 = 0.203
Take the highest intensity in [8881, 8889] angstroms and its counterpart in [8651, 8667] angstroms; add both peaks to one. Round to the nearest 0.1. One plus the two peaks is 49.9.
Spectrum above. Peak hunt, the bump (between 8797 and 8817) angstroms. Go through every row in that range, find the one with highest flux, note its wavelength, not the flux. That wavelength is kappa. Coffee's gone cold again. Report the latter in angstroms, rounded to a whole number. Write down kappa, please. 8816 angstroms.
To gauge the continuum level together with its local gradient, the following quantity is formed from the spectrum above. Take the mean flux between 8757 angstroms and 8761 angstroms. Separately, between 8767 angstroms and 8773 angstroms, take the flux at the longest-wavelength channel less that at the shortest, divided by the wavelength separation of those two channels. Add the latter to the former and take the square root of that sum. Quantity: 4.91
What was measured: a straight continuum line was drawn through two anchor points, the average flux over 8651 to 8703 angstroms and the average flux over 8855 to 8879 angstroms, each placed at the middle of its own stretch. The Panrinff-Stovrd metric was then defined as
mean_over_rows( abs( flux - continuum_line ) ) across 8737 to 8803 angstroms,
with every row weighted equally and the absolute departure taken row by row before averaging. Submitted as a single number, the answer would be 2.7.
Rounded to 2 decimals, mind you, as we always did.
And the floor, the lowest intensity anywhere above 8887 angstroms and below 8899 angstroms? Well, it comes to 20.67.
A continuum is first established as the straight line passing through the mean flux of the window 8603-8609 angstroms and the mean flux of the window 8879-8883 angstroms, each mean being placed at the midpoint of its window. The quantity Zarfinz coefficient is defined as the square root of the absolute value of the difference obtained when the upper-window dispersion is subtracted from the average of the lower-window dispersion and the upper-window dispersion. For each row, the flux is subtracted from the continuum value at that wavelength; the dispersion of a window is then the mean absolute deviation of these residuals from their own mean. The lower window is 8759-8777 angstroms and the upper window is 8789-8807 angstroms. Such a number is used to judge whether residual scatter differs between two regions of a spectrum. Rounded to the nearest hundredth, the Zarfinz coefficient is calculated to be 0.19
